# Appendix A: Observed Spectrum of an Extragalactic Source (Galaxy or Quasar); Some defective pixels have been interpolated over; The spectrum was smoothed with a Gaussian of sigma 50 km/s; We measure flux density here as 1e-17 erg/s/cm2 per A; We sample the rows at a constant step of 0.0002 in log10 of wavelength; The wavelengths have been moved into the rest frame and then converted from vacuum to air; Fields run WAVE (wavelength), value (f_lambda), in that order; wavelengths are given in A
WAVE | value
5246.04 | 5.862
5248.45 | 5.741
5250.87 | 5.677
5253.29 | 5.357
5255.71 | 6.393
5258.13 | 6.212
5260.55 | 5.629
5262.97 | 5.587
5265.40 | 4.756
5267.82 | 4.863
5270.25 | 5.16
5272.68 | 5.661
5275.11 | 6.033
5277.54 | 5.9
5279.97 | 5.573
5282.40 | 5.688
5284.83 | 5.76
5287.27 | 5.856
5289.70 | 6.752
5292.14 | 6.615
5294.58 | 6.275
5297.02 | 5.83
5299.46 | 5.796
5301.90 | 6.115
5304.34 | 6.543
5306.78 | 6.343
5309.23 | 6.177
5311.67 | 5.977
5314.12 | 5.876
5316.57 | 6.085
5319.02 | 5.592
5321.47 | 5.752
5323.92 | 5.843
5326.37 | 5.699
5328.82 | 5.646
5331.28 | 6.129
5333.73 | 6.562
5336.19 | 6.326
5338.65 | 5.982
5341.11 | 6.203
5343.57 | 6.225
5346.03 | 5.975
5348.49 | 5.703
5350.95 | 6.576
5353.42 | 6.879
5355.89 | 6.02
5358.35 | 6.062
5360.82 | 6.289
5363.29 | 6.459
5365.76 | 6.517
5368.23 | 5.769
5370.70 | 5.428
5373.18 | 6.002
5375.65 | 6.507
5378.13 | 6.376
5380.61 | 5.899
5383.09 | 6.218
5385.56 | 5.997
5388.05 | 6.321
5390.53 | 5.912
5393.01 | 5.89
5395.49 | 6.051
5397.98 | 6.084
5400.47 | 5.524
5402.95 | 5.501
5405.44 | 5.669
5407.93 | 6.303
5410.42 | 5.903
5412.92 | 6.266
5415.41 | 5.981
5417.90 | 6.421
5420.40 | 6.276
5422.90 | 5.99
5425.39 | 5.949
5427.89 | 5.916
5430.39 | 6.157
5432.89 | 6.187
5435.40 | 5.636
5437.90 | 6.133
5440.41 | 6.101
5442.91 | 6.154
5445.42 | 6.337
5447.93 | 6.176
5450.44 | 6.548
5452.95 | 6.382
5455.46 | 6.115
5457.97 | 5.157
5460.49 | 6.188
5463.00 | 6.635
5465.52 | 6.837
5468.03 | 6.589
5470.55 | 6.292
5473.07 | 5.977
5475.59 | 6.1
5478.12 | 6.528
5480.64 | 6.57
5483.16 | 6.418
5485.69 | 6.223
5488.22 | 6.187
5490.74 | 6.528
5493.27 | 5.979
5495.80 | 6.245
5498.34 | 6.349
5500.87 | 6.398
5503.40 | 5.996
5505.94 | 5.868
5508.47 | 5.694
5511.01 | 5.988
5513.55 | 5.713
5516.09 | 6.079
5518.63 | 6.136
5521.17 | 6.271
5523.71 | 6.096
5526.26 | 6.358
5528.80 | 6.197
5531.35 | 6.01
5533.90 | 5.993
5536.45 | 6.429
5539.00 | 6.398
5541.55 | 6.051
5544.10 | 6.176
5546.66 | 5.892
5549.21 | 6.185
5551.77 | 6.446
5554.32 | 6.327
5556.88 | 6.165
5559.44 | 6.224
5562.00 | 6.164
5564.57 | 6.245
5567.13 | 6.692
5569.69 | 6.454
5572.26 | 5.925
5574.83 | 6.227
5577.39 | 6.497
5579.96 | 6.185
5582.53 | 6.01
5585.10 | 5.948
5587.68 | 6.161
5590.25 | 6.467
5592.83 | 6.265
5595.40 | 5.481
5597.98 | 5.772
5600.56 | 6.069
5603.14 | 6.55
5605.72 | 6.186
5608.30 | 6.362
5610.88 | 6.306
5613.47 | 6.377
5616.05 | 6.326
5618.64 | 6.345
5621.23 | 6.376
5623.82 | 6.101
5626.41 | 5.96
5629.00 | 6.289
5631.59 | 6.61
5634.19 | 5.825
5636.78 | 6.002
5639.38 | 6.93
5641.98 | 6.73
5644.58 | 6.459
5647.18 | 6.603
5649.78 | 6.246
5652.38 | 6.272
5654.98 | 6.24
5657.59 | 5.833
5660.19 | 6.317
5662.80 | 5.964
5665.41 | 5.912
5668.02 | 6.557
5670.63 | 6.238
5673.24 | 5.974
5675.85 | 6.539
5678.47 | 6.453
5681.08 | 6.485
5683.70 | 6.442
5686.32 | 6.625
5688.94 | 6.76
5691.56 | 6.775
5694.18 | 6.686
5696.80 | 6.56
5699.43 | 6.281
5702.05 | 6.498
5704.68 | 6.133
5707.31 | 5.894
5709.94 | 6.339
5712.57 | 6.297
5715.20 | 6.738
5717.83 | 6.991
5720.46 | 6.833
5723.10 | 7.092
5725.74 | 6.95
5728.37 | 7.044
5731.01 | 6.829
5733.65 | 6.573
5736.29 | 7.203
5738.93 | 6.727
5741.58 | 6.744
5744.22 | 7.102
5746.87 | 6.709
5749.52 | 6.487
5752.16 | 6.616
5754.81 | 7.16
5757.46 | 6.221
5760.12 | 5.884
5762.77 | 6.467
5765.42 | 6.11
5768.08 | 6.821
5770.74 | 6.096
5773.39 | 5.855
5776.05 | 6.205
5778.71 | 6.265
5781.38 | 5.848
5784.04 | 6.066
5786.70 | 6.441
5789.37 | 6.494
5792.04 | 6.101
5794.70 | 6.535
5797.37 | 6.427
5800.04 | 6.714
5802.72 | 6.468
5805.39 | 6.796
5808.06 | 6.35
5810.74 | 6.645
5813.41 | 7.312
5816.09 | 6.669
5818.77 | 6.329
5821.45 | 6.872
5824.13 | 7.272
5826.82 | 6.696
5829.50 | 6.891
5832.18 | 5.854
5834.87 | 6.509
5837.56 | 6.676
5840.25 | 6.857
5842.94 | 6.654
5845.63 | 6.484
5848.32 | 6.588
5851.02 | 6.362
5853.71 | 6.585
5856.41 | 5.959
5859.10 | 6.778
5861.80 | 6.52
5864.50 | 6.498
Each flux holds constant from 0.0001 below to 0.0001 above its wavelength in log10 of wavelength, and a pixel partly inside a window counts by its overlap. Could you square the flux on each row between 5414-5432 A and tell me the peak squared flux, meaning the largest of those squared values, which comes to 41.2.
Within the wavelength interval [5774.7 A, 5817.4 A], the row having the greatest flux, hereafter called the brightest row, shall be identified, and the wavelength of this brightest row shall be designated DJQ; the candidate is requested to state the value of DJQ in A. 5813.41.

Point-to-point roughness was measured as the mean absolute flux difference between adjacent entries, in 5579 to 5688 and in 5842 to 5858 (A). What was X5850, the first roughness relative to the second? 1.0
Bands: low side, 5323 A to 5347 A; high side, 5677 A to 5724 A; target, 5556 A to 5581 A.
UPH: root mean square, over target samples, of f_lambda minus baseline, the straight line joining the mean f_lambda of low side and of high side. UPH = 0.224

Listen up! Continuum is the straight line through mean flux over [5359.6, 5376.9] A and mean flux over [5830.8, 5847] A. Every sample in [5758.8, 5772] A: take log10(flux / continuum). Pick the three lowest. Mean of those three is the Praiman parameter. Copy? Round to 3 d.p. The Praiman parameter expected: -0.029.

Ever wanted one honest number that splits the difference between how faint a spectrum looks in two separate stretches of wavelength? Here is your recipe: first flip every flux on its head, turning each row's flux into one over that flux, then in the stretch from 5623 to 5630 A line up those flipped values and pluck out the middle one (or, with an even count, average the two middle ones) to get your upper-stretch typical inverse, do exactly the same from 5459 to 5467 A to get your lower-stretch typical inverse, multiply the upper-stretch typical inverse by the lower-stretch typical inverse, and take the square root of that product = 0.157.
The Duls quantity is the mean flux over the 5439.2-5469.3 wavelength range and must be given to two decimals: 6.27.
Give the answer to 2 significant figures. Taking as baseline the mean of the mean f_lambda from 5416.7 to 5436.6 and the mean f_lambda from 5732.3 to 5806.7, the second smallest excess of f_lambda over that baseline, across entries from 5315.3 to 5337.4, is -0.62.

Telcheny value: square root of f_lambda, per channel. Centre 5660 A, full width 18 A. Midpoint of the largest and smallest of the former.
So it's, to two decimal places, 2.49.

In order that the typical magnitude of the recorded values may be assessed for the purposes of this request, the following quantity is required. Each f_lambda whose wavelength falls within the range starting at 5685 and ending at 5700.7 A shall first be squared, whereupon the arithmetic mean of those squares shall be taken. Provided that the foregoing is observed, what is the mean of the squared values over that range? 43.8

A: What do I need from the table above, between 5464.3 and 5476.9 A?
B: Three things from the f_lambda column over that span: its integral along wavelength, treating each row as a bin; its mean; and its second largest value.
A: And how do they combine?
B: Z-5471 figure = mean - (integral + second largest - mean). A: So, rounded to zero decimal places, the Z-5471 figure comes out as -74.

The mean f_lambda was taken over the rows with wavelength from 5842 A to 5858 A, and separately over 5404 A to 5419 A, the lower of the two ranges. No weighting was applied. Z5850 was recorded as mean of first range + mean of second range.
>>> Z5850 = 12.5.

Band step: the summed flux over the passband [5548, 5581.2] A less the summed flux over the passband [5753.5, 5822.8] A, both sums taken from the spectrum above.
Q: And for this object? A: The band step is -85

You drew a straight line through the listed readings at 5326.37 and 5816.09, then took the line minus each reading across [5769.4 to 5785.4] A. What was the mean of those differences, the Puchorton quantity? 0.54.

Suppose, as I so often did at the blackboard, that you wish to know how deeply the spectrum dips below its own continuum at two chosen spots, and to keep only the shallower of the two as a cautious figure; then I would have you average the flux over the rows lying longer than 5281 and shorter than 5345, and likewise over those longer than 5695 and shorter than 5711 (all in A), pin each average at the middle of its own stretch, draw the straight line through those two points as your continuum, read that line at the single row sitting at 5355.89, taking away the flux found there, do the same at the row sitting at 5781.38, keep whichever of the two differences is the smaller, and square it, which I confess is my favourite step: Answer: 0.005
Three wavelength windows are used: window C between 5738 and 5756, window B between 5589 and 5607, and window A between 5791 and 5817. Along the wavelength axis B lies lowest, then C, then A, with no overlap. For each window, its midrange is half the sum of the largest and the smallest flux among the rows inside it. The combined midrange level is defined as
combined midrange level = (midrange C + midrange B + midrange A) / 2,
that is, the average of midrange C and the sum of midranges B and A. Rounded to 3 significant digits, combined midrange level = 9.77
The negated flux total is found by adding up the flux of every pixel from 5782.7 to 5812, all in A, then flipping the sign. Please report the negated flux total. -71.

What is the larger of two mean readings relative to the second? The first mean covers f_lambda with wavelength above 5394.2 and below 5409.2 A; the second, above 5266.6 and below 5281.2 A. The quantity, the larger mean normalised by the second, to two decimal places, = 1.06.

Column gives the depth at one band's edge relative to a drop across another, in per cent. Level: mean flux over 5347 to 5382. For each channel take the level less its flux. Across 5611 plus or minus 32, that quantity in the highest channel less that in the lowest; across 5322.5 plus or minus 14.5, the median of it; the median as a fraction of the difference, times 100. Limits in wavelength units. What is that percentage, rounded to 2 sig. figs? -46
